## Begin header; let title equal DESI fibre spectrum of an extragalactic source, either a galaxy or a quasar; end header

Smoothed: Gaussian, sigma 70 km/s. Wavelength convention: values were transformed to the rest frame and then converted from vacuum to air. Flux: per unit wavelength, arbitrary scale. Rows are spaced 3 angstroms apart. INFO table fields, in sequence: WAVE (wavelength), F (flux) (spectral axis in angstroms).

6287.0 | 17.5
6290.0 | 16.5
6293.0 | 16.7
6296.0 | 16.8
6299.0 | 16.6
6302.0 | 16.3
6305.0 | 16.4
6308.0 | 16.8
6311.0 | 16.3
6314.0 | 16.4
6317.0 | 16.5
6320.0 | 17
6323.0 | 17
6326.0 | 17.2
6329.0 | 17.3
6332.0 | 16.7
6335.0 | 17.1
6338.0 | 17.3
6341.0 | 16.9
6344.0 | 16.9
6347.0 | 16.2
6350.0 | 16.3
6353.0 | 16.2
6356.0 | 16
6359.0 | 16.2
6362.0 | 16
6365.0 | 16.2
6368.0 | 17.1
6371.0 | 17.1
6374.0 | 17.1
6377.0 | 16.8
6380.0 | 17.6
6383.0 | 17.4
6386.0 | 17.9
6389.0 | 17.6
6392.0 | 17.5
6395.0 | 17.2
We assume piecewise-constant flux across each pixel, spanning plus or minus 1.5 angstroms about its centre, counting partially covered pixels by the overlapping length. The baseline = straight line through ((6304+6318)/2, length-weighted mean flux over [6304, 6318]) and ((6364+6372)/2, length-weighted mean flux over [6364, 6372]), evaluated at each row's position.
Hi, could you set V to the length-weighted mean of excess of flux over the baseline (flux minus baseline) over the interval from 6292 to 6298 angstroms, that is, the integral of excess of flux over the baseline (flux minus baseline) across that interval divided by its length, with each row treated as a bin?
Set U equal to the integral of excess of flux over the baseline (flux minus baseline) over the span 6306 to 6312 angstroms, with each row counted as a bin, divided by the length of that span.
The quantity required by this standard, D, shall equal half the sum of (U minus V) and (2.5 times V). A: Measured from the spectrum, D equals 0.31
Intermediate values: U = 0.1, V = 0.35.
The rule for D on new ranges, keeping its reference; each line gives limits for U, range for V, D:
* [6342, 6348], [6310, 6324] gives 0.05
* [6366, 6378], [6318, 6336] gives 0.42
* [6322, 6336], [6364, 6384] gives 0.39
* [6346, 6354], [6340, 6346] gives -0.11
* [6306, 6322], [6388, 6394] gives 0.47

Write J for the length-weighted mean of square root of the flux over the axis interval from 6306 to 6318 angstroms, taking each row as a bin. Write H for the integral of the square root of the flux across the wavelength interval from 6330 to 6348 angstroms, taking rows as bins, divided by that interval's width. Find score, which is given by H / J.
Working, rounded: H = 4.11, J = 4.06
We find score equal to 1.01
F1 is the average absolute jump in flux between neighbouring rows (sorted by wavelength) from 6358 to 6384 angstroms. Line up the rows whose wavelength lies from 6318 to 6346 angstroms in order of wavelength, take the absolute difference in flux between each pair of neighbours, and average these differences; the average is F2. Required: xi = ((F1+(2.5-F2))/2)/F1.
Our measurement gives 4.0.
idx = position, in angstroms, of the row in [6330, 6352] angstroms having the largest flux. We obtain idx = 6338.0 angstroms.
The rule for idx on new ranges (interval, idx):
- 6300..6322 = 6320.0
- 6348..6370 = 6368.0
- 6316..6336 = 6329.0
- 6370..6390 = 6386.0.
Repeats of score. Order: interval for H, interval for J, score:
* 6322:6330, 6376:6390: 0.99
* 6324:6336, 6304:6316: 1.02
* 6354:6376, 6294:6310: 1.00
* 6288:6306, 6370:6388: 0.98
